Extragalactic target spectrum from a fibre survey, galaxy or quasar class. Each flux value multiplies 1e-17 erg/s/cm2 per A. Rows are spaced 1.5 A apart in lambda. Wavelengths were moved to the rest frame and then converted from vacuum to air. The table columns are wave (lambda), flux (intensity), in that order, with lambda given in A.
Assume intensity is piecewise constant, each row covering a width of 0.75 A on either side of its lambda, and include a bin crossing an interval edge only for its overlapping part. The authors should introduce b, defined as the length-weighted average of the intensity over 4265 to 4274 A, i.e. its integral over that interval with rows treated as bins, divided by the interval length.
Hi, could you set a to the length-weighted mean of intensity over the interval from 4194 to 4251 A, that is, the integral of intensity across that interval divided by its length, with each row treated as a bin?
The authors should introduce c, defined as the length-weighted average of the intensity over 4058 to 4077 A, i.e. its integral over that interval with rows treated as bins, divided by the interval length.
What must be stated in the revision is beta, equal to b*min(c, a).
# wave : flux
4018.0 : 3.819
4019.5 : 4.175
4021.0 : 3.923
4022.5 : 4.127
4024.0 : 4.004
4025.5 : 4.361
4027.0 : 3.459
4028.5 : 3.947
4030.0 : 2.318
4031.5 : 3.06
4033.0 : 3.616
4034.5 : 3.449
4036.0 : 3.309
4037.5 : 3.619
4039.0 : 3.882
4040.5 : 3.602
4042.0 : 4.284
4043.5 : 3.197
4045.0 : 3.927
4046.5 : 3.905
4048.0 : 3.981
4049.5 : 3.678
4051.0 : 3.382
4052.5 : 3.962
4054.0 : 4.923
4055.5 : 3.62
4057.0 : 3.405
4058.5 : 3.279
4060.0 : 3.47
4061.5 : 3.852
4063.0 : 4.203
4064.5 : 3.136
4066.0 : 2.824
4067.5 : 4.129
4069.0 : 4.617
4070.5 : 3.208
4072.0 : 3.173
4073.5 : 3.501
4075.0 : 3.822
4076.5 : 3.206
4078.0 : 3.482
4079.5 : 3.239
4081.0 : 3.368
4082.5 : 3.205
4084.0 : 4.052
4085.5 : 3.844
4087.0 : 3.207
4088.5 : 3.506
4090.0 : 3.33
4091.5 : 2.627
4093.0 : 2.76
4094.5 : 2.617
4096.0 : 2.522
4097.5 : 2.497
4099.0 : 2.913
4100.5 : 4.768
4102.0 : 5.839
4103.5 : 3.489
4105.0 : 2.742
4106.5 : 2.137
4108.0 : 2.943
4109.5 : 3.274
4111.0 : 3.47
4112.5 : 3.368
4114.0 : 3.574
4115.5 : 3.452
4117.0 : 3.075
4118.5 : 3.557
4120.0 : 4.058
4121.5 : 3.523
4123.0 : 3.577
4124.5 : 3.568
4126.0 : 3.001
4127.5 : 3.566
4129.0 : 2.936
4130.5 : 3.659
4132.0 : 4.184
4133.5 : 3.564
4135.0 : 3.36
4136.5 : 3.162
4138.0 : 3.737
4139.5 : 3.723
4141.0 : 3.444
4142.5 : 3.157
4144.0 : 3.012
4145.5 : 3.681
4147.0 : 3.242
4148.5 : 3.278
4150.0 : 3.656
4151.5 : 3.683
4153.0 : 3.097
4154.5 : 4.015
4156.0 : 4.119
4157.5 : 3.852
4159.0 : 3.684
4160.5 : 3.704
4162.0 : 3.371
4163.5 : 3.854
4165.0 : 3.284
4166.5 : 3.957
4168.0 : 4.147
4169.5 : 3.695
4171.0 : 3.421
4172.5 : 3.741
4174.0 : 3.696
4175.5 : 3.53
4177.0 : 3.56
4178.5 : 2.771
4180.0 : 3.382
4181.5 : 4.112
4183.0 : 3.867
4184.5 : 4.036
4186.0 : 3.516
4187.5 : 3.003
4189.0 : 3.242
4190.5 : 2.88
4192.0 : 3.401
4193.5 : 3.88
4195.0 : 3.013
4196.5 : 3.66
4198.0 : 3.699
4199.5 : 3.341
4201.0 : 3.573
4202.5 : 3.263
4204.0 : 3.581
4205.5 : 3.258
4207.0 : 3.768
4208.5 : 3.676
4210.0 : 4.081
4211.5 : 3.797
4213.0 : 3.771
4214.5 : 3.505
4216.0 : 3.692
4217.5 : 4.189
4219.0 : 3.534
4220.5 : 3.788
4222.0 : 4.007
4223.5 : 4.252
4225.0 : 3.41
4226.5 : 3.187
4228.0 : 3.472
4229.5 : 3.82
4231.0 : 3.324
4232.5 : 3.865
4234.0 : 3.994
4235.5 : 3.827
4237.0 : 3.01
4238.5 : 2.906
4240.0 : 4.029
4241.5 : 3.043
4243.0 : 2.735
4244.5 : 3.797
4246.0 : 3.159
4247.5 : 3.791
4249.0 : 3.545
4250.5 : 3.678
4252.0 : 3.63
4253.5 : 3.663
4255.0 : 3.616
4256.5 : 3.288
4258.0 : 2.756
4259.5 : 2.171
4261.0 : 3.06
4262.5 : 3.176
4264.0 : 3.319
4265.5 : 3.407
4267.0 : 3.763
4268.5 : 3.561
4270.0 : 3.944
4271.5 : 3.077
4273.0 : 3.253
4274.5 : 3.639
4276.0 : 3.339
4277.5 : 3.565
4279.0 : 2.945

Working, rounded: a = 3.581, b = 3.51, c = 3.58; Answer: 12.6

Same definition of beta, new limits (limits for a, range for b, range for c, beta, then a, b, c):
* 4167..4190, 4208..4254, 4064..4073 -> 12.8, 3.578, 3.62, 3.52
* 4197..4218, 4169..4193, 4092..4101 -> 10.3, 3.650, 3.49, 2.95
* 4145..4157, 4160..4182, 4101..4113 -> 12.4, 3.600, 3.61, 3.44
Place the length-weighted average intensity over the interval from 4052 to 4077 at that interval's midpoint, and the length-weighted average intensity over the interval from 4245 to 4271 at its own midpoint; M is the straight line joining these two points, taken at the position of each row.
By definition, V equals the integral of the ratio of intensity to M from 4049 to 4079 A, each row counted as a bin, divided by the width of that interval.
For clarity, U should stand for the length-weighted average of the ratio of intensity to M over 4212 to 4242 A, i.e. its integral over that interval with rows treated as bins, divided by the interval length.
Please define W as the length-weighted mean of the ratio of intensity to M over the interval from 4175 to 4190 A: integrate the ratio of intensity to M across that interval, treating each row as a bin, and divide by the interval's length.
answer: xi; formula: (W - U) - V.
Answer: -1.05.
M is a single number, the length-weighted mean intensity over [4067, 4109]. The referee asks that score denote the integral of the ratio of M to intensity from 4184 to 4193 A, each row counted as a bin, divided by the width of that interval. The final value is 1.02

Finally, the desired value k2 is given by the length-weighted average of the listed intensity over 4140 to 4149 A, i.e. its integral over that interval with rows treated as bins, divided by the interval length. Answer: 3.31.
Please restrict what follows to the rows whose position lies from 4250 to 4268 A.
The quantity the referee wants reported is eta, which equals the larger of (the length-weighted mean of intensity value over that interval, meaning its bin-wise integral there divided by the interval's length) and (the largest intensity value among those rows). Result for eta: 3.76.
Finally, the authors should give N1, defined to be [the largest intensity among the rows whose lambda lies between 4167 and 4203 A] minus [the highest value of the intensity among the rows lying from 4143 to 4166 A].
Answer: 0.0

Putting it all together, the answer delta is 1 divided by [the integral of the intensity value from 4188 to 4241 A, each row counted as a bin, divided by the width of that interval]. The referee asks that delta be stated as 0.279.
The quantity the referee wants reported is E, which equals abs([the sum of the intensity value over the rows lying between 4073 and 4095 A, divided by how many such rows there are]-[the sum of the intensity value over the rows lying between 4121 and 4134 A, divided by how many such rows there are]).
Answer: 0.19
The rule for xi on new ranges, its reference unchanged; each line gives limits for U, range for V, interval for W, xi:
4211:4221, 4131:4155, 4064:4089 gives -1.11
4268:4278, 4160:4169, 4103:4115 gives -1.22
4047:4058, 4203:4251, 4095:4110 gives -1.18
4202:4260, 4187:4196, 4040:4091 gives -0.98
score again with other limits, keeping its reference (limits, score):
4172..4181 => 0.99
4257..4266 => 1.16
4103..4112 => 1.16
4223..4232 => 0.96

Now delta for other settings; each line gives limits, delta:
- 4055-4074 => 0.280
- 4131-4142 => 0.279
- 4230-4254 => 0.286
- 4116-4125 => 0.281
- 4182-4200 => 0.288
